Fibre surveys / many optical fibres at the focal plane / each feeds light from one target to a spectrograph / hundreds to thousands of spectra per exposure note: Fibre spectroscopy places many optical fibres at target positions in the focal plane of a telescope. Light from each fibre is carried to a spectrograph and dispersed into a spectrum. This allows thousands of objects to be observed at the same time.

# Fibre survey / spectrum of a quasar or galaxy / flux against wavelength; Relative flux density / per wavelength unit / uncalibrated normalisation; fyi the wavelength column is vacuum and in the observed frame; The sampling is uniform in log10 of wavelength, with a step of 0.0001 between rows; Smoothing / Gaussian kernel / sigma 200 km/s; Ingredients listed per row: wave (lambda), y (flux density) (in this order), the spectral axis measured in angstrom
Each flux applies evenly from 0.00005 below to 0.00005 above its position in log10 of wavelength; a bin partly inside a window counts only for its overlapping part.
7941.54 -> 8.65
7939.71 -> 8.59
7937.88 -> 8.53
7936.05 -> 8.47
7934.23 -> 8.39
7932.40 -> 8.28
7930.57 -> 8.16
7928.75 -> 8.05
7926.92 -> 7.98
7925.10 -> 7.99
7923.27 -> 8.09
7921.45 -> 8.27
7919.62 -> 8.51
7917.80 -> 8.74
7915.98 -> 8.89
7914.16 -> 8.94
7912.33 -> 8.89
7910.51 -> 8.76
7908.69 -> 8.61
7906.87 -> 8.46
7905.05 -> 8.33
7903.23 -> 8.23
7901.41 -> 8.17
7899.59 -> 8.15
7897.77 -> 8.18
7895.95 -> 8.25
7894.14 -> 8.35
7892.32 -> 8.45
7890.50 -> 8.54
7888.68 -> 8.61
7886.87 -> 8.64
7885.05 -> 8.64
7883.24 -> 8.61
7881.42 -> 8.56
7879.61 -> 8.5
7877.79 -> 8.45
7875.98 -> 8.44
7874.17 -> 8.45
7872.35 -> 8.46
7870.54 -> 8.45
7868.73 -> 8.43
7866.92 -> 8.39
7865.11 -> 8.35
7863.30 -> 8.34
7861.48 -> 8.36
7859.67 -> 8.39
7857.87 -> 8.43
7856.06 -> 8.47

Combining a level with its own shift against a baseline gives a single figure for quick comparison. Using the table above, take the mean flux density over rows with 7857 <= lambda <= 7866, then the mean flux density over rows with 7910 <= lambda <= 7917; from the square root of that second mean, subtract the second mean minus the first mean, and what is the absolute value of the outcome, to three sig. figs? 2.48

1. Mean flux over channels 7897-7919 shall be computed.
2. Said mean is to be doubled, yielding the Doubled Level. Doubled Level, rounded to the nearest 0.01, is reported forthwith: 17.06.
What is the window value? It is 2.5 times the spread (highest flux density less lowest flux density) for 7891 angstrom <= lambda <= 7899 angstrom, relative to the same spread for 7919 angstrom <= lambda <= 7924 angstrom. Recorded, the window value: 1.61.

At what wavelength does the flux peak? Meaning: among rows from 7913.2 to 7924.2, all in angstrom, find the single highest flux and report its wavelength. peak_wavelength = 7914.16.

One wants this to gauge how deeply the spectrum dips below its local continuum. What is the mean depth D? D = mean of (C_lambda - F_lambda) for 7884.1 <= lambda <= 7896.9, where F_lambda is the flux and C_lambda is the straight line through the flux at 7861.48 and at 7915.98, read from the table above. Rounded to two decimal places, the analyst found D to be 0.15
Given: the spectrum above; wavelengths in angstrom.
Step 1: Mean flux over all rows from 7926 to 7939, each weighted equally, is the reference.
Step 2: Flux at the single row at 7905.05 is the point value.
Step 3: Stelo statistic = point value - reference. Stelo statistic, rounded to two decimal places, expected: 0.06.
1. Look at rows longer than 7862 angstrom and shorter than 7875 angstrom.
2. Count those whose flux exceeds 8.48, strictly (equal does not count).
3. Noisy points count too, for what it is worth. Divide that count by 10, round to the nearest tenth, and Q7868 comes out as 0.0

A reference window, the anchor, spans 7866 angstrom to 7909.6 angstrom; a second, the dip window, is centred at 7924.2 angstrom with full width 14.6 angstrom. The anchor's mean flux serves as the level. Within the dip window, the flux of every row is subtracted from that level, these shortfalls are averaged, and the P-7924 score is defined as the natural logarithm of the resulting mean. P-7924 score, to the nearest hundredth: -1.57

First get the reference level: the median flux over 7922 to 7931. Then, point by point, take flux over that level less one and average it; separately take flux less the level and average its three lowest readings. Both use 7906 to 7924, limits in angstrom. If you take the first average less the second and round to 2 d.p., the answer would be -0.15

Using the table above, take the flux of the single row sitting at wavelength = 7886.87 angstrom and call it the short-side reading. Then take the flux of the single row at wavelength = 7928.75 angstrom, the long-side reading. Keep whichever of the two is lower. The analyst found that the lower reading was 8.05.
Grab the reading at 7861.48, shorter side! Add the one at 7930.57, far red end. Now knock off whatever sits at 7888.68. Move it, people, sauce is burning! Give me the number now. 7.9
